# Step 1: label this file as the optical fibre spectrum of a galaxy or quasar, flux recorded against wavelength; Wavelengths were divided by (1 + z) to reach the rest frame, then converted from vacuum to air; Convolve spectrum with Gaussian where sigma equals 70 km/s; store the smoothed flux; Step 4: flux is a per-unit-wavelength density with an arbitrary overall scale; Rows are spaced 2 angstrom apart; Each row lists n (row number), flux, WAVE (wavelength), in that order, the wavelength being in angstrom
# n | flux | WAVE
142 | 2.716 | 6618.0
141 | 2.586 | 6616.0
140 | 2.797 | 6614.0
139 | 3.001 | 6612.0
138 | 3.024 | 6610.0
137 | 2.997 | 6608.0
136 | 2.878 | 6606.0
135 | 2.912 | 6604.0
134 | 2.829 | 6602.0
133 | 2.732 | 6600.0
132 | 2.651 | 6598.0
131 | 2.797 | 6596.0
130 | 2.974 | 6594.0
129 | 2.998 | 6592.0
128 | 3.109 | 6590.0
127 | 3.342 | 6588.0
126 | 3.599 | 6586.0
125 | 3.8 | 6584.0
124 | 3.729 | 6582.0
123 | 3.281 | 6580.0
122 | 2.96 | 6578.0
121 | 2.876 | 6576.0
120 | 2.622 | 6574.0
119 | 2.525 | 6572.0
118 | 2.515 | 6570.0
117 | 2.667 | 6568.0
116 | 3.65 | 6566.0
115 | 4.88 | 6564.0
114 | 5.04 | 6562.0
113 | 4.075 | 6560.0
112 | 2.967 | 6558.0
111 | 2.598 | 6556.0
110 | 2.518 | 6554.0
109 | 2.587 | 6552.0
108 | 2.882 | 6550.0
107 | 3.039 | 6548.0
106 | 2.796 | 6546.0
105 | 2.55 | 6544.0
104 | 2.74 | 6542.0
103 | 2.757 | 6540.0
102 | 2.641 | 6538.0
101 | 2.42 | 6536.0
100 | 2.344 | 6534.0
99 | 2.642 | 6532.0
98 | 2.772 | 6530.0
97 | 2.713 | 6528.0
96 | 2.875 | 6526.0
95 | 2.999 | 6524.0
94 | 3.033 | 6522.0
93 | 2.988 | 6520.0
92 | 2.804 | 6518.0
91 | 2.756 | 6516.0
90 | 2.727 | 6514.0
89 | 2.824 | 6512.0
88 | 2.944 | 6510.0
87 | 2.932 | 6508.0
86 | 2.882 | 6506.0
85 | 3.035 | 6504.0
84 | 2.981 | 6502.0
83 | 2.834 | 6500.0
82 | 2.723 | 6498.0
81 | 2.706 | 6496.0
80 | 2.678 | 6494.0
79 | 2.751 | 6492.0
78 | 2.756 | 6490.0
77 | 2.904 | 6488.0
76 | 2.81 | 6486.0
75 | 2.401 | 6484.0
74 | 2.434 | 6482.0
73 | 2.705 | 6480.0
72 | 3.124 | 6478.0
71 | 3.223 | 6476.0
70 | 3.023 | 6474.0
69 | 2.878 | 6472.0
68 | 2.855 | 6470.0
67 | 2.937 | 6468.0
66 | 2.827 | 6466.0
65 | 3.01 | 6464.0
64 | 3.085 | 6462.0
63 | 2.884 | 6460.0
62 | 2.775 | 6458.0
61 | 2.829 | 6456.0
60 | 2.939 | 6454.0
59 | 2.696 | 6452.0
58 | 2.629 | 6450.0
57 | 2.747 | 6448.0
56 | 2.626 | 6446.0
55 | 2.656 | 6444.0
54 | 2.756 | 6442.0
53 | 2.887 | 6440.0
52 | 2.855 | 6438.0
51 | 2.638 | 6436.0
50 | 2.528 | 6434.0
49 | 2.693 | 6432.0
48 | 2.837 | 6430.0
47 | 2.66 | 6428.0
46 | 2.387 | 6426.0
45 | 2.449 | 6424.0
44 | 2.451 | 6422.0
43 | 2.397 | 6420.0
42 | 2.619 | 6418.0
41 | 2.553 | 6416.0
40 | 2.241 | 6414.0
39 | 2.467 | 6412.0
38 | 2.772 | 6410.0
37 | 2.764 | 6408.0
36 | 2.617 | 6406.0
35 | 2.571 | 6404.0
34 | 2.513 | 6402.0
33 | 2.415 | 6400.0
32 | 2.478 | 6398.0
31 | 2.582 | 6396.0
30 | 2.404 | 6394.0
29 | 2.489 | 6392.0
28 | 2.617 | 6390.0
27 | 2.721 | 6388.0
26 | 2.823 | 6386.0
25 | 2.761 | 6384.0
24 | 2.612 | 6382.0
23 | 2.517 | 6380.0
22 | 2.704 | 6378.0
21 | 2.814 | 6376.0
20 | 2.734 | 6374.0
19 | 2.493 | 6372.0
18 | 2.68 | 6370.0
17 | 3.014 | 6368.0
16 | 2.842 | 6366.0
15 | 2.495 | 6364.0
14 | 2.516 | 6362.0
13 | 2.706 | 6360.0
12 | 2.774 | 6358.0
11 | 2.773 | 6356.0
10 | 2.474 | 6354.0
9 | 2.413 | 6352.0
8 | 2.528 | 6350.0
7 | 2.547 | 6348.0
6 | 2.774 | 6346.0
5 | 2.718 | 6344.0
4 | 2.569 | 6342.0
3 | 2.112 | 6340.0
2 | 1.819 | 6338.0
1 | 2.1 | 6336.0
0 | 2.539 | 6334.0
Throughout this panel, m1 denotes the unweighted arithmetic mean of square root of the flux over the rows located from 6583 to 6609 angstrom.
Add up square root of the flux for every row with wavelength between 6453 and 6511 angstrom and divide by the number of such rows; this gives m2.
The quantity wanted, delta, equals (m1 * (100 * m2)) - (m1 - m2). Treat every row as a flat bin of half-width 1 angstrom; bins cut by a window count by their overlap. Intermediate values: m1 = 1.74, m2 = 1.69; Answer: 294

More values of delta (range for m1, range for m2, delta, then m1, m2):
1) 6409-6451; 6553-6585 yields 291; 1.62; 1.80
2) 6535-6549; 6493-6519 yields 277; 1.64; 1.68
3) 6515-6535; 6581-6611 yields 293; 1.67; 1.76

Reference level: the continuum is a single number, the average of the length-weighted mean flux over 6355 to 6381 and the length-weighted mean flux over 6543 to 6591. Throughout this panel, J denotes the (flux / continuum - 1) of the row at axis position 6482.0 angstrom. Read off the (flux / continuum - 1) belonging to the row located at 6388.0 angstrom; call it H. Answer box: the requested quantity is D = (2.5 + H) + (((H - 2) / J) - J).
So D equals 15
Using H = -0.08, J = -0.173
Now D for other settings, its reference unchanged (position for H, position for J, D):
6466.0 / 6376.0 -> 49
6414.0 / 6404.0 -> 20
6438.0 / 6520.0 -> -135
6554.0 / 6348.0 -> 18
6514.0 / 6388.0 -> 30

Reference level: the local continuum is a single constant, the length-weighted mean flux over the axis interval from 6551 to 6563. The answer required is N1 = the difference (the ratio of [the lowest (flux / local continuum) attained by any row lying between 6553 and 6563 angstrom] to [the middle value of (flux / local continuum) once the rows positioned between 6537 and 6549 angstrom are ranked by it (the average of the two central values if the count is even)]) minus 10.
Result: -9.08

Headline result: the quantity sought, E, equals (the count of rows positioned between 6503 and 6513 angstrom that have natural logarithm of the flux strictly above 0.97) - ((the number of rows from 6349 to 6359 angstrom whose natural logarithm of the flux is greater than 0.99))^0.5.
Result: 3.6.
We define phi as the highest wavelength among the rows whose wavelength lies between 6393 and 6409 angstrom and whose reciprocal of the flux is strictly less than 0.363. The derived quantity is 6408.0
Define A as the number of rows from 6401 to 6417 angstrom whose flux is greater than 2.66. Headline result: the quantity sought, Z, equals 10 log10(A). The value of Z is 3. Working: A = 2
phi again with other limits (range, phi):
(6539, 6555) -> 6550.0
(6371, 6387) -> 6386.0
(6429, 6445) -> 6442.0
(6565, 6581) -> 6580.0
